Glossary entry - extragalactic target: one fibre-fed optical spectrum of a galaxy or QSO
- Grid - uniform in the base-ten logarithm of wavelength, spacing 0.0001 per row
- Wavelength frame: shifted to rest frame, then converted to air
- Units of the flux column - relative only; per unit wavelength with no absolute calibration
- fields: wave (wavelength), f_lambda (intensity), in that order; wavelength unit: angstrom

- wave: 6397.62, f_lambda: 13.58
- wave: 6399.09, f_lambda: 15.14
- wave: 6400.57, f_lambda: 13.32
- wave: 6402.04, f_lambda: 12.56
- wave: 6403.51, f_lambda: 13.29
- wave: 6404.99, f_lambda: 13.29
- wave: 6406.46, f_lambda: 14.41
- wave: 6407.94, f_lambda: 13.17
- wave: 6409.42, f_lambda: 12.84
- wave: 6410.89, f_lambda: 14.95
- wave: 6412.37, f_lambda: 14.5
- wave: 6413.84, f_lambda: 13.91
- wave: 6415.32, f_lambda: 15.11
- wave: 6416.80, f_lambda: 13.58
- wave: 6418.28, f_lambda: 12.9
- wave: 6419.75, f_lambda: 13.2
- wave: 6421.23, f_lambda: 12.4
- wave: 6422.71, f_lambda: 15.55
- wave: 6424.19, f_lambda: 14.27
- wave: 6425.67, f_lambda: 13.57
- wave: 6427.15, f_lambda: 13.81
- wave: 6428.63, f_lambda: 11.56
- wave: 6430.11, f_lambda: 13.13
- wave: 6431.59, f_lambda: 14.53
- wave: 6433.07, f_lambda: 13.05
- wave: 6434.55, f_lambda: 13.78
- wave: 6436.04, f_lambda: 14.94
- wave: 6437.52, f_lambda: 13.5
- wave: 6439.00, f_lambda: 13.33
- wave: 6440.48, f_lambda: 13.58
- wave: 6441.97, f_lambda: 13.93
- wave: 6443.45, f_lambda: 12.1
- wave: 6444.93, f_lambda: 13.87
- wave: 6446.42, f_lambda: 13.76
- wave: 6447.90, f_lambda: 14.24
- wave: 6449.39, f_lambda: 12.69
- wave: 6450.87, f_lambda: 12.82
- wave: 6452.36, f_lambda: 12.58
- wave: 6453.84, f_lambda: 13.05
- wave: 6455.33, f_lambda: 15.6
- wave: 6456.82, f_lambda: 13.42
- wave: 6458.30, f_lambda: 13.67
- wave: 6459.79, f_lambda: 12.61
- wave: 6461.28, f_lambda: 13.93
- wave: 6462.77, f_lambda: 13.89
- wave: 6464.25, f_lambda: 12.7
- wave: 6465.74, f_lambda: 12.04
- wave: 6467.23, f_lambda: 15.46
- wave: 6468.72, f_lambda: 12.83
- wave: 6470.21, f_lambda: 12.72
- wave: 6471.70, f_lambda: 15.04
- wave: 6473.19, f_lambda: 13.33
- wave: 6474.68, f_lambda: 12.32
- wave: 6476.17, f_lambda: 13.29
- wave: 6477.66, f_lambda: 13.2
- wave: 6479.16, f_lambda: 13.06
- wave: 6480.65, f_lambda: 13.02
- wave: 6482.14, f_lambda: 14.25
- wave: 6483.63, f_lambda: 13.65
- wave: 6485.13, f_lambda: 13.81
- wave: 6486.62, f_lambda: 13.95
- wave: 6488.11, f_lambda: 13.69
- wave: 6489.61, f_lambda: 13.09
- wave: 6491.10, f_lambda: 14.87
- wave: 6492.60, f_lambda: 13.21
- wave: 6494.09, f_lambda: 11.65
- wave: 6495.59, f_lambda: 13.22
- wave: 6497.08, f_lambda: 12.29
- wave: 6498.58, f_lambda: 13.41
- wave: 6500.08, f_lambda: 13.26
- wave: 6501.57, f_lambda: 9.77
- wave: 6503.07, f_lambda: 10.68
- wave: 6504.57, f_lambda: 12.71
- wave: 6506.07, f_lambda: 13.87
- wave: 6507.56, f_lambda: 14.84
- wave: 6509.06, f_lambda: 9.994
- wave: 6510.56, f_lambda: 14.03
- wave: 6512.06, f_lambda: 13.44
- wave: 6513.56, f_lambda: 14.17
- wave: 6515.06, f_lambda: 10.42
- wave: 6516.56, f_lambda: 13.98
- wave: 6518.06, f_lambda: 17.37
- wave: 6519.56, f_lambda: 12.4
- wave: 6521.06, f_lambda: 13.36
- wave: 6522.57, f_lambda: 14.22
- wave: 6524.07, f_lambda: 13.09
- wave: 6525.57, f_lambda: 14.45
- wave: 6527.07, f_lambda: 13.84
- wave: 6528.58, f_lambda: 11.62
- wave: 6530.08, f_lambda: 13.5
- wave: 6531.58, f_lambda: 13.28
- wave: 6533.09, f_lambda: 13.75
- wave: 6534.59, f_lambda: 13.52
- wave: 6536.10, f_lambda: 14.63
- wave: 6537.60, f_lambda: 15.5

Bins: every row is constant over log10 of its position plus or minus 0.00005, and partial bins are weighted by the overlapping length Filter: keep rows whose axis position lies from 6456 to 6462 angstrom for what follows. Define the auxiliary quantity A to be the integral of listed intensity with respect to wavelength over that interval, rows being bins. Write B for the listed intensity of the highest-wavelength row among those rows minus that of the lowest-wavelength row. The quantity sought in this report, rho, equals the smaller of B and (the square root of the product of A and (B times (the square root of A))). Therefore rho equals 1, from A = 81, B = 1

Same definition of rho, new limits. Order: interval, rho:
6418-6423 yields 3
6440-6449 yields 1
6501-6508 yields 5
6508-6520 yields 2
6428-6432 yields 3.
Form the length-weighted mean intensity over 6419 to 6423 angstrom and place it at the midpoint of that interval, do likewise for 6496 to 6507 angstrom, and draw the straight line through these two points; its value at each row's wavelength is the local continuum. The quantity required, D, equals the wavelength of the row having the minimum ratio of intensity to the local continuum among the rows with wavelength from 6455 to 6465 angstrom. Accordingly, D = 6459.79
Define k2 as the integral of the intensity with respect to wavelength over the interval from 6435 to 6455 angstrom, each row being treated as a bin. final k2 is 269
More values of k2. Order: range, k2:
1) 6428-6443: 203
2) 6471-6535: 848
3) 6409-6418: 127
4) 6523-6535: 161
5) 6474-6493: 256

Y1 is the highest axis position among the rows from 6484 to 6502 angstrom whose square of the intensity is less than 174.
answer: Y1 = 6501.57 angstrom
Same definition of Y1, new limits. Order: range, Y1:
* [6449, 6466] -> 6465.74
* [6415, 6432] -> 6430.11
